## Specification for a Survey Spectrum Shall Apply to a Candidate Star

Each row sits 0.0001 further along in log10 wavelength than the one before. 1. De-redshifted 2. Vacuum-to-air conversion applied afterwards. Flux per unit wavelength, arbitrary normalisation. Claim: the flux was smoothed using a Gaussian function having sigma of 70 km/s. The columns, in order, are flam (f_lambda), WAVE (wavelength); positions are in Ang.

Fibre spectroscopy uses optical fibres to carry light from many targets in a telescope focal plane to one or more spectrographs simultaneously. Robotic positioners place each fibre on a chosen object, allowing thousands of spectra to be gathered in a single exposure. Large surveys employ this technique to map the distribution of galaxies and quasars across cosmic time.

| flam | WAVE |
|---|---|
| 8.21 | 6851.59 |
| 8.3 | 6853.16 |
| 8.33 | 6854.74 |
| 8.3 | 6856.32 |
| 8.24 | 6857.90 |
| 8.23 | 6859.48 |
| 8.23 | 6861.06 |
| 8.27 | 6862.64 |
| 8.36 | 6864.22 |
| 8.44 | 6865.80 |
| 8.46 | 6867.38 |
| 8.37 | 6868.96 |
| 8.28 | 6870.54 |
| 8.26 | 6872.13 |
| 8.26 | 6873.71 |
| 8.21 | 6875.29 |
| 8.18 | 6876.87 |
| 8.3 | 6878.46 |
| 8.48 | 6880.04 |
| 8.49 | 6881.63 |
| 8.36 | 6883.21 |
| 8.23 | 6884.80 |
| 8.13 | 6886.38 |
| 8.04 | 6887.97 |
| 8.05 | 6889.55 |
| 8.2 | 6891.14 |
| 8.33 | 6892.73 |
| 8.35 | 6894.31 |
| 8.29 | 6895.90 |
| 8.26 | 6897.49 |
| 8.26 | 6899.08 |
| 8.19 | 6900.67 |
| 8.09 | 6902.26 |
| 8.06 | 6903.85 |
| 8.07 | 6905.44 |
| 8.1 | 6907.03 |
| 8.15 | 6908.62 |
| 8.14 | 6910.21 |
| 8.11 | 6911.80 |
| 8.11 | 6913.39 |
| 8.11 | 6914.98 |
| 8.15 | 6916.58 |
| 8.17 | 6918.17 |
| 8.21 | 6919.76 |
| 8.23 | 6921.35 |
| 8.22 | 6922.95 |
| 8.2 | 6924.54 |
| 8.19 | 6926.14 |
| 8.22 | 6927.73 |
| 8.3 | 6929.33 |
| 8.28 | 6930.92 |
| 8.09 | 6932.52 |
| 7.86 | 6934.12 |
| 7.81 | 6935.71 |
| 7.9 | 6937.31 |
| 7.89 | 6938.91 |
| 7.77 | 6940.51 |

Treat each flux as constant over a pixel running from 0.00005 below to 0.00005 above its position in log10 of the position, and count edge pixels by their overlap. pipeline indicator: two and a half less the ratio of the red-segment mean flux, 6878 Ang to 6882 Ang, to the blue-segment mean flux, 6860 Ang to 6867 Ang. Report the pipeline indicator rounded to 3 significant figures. 1.49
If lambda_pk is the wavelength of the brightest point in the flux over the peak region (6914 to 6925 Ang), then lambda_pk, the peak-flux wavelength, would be 6921.35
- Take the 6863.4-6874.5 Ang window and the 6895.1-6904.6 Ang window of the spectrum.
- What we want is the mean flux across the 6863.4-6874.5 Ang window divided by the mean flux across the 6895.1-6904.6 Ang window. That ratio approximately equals 1.02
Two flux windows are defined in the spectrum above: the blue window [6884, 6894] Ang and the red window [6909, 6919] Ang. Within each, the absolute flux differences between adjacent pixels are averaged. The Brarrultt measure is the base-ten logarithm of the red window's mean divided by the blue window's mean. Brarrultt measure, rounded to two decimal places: -0.73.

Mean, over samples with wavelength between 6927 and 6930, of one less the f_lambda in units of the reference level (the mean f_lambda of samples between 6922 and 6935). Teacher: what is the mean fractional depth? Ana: -0.011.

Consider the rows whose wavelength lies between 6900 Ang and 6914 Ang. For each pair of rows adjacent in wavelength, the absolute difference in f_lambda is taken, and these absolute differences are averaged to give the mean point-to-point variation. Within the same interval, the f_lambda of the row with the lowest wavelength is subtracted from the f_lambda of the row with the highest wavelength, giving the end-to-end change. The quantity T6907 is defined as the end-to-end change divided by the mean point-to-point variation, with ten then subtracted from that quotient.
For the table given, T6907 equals -12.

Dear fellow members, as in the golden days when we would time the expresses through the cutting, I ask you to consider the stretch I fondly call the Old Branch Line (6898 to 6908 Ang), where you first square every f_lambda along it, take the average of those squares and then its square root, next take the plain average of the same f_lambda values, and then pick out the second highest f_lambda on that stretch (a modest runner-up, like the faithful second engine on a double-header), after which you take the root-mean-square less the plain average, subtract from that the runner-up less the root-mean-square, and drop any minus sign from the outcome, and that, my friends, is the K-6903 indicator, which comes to 0.06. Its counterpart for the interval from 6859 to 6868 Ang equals 0.11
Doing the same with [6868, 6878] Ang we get 0.02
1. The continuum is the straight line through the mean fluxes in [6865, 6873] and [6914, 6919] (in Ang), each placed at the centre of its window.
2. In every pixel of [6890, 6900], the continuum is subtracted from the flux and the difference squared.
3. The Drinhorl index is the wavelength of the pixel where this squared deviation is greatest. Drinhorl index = 6894.31 Ang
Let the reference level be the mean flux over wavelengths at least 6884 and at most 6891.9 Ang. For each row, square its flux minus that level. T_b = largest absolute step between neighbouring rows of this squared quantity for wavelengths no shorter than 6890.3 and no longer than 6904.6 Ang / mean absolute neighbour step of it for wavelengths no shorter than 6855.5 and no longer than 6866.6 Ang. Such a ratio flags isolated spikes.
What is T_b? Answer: 2.0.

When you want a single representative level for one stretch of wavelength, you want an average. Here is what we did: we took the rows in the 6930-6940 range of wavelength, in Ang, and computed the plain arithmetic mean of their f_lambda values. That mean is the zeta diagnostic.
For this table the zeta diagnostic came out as 7.97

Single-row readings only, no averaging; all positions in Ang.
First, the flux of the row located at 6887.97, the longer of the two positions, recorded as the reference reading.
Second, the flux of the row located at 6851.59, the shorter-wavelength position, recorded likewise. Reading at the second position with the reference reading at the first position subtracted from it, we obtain 0.17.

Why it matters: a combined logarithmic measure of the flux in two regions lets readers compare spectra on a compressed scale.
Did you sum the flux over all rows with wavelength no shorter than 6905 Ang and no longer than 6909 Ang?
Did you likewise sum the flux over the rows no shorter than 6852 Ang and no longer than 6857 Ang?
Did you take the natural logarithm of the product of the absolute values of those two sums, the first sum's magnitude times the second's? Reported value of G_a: 6.41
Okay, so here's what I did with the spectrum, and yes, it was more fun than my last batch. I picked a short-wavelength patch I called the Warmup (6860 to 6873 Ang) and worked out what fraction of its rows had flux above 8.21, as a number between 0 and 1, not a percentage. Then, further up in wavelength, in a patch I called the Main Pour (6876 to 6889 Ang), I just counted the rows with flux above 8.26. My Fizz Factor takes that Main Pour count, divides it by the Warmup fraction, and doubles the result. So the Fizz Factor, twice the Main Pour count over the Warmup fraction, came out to 8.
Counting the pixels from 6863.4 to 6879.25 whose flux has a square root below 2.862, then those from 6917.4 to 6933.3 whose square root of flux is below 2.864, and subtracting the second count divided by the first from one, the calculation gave -3.0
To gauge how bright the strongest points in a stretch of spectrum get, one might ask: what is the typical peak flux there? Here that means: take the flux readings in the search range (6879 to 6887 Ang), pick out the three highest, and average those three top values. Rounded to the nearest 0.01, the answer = 8.44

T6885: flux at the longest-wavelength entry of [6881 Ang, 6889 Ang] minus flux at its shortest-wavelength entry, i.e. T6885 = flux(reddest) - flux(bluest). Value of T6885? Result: -0.45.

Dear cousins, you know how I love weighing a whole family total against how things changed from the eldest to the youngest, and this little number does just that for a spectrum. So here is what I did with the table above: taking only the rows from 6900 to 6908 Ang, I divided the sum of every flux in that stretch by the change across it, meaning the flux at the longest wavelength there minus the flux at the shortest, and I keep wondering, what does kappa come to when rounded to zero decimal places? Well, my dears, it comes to -450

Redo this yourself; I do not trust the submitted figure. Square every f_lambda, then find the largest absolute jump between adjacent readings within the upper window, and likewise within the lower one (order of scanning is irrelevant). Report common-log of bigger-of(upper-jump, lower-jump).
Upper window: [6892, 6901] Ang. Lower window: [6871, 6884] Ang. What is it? 0.48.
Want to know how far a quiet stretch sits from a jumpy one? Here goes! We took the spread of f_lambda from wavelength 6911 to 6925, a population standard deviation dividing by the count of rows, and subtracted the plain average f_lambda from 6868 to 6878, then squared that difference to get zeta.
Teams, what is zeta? 67.5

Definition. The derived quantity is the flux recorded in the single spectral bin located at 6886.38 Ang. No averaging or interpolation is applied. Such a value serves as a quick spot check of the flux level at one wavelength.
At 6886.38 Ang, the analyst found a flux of 8.13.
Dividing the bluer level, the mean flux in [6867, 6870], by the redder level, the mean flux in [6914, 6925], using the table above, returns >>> 1.03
